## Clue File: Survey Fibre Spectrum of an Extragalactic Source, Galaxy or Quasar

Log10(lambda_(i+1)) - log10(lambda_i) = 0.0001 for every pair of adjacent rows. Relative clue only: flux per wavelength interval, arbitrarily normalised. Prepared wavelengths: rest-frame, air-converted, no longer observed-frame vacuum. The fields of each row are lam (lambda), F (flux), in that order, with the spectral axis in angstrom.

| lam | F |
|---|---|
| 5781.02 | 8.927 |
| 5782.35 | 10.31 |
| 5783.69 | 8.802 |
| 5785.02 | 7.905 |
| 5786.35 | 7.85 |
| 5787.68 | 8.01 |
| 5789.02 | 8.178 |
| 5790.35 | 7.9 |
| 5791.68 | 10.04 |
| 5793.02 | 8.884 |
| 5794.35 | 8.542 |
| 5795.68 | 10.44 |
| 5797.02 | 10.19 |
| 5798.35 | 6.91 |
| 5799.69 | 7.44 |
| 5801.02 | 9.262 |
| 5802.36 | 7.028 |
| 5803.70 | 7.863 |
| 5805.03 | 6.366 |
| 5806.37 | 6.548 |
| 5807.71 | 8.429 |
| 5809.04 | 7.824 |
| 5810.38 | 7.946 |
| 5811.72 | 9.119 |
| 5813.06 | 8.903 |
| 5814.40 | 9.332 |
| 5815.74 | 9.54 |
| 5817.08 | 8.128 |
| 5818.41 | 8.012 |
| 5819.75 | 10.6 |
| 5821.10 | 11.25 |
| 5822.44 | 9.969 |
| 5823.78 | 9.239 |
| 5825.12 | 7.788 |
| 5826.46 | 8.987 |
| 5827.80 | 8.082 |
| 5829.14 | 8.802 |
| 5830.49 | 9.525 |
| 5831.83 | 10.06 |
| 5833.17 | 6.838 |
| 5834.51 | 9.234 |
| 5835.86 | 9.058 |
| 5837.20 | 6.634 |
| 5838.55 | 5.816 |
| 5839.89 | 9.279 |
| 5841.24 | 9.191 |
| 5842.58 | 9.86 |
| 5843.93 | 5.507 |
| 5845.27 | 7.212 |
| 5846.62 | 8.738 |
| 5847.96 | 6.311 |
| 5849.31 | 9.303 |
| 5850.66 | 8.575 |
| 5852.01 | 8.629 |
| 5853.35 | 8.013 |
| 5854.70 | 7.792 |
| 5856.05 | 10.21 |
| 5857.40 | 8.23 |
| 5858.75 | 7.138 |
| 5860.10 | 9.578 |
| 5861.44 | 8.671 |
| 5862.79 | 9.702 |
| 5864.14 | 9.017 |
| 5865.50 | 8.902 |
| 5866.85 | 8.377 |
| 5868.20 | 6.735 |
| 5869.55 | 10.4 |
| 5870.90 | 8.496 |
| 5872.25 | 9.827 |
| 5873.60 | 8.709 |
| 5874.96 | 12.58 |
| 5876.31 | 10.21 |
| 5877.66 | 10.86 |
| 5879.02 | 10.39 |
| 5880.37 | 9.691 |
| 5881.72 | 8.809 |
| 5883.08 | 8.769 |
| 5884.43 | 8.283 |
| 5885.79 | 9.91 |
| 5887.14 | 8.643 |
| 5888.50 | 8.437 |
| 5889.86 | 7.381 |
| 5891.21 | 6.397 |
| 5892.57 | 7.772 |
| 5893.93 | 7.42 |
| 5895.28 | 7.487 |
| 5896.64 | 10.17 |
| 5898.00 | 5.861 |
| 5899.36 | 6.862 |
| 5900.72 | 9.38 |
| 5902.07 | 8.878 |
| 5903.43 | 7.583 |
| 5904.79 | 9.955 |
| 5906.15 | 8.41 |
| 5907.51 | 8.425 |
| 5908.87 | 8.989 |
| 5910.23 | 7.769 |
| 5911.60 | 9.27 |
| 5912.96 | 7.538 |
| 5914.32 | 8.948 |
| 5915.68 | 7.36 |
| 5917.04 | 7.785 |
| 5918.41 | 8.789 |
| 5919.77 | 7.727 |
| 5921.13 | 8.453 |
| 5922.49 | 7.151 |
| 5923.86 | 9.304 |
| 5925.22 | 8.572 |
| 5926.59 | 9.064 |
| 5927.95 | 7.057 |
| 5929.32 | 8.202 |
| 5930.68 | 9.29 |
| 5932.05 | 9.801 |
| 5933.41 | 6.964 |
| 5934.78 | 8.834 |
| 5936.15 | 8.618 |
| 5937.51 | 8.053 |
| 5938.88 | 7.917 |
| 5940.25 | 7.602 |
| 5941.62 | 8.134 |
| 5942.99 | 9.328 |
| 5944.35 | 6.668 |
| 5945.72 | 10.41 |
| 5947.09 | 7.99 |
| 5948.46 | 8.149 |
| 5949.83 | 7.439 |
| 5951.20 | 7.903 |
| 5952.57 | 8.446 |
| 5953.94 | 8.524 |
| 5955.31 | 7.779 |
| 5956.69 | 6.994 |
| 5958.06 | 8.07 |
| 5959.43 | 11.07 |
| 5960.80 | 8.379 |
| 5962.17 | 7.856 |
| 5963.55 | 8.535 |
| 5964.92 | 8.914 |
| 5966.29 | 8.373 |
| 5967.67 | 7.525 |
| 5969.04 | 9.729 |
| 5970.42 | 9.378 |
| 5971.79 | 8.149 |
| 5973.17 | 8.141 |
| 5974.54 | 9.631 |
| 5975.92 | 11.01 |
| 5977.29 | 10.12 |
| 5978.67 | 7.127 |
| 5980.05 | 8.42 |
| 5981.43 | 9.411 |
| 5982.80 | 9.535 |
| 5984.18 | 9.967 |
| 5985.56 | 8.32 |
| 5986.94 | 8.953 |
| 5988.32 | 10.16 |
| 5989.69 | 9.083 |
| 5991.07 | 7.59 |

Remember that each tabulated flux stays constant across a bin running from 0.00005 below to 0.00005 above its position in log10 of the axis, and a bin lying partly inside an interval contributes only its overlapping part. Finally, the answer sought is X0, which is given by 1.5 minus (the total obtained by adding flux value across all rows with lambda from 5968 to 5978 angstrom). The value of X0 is -65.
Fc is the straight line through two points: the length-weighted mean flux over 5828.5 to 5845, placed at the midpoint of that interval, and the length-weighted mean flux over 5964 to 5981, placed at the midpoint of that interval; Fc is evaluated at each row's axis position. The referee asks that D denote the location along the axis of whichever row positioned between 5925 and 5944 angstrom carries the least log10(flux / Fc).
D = 5933.41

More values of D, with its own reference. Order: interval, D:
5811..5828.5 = 5825.12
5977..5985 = 5978.67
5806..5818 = 5806.37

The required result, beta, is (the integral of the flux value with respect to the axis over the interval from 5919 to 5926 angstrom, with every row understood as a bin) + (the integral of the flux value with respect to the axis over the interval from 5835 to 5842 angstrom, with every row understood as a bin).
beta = 114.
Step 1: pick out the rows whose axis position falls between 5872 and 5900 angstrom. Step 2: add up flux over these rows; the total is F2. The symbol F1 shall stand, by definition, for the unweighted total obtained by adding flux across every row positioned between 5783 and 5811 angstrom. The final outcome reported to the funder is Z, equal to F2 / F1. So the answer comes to 1.07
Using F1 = 172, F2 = 184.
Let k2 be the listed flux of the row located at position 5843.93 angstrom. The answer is 5.507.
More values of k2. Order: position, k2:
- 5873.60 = 8.709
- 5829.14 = 8.802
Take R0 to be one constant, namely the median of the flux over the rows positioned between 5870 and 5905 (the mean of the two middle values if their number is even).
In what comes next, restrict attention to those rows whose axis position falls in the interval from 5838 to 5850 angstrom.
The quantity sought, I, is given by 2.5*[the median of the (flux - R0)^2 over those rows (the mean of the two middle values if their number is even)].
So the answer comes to 3.1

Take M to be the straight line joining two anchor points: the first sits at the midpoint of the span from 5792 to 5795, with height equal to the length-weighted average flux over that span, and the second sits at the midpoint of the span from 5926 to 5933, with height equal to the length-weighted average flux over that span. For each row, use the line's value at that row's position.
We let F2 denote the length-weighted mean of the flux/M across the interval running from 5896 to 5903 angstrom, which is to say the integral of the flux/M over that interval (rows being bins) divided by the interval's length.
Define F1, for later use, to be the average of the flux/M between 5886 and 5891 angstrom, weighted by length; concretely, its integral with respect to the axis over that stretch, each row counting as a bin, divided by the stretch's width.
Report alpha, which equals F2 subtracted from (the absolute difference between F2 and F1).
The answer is -0.94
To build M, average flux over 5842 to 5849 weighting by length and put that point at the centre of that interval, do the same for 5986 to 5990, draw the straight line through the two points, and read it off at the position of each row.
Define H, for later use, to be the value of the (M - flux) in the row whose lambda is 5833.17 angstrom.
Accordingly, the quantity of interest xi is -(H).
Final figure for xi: -0.6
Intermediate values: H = 0.6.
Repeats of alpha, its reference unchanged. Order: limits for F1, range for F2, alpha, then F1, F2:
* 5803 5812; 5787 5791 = -0.87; 0.87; 0.90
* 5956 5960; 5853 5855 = -0.80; 1.01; 0.90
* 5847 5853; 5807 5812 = -0.93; 0.94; 0.93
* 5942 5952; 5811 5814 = -0.96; 0.96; 1.02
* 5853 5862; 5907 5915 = -0.98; 0.98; 0.98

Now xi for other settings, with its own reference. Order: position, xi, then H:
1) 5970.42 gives 0.2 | -0.2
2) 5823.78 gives 1.9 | -1.9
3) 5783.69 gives 2.0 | -2.0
